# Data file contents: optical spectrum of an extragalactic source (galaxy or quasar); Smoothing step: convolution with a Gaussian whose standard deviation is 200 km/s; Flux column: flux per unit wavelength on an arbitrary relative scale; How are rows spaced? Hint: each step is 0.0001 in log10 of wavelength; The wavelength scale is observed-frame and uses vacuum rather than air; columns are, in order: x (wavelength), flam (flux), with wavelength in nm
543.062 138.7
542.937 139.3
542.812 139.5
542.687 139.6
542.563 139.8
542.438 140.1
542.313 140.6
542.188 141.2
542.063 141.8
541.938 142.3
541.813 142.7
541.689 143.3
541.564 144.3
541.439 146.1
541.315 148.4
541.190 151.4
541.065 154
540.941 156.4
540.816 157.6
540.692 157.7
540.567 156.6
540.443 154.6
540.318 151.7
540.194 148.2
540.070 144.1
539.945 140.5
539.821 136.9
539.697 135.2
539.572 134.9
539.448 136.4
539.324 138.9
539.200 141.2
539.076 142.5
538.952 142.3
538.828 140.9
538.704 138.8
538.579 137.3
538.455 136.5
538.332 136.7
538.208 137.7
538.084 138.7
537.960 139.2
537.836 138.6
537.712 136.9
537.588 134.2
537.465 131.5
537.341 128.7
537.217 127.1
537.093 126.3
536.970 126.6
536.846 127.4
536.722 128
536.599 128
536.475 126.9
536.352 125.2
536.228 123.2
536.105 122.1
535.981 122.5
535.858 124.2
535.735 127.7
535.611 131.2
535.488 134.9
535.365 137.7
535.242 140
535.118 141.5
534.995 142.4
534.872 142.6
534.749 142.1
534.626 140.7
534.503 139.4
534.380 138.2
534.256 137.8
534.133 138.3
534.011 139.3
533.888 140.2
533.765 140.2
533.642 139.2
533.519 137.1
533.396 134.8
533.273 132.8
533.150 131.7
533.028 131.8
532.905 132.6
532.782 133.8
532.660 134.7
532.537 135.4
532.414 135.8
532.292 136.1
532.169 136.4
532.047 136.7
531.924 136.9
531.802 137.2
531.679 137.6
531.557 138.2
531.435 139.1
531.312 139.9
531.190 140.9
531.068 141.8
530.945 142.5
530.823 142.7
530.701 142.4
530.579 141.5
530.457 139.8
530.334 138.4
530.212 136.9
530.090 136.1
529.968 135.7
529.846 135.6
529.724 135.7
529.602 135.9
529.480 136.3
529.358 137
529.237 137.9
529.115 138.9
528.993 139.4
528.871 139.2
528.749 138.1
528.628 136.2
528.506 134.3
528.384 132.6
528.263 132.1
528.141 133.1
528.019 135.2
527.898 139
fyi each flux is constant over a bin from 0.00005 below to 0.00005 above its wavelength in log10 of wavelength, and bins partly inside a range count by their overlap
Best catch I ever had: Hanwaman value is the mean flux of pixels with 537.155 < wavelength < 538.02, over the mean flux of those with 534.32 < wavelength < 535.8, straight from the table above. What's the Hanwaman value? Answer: 0.97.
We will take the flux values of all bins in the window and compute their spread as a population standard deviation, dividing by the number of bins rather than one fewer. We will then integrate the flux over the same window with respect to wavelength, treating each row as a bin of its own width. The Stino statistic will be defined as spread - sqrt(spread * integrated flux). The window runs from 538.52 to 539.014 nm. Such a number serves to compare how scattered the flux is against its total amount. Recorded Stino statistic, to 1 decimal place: -9.6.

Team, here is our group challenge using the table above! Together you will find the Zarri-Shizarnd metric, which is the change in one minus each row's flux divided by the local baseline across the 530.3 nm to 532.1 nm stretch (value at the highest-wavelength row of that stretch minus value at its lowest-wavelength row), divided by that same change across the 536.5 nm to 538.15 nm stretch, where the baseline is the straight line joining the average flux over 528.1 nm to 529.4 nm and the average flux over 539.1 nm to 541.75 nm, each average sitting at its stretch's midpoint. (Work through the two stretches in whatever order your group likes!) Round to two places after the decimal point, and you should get -0.35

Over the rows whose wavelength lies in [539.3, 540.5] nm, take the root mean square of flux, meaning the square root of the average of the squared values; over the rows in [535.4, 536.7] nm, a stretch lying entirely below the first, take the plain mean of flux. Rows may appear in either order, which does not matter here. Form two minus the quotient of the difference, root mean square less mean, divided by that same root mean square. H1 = 1.89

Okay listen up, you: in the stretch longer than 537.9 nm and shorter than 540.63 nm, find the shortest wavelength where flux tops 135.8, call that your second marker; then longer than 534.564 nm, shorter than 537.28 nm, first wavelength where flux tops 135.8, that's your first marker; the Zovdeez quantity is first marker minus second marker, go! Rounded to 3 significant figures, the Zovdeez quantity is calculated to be -3.33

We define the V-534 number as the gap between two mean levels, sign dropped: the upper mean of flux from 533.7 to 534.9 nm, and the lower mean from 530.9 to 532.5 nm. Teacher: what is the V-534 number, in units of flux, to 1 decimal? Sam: 1.5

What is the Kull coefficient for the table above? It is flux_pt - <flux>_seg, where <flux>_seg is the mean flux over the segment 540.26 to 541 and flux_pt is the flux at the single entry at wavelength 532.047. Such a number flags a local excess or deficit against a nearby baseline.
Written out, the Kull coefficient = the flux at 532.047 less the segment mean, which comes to -19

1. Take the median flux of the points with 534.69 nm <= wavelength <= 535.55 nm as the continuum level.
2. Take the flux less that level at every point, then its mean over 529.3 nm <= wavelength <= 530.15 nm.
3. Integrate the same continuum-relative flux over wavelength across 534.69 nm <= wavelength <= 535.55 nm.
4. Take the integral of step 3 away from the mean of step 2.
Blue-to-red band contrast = -4.3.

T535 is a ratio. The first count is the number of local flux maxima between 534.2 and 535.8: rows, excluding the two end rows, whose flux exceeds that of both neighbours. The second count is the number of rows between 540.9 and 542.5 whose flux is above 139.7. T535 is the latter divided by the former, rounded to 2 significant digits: 13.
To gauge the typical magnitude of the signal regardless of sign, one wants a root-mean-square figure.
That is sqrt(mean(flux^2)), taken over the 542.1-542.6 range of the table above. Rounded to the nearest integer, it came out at 140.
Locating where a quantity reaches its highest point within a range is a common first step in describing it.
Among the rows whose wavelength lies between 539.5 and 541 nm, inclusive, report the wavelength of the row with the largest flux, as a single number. 540.692 nm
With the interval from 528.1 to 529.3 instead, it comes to 528.993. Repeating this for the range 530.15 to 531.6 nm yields 530.823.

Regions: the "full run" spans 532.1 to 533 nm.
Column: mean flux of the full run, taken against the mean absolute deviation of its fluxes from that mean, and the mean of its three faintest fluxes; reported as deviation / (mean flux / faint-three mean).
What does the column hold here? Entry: 1.1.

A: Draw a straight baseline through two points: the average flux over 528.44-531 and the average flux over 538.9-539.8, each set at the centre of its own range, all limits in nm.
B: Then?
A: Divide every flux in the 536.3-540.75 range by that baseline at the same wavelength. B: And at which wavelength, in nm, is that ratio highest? 540.692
